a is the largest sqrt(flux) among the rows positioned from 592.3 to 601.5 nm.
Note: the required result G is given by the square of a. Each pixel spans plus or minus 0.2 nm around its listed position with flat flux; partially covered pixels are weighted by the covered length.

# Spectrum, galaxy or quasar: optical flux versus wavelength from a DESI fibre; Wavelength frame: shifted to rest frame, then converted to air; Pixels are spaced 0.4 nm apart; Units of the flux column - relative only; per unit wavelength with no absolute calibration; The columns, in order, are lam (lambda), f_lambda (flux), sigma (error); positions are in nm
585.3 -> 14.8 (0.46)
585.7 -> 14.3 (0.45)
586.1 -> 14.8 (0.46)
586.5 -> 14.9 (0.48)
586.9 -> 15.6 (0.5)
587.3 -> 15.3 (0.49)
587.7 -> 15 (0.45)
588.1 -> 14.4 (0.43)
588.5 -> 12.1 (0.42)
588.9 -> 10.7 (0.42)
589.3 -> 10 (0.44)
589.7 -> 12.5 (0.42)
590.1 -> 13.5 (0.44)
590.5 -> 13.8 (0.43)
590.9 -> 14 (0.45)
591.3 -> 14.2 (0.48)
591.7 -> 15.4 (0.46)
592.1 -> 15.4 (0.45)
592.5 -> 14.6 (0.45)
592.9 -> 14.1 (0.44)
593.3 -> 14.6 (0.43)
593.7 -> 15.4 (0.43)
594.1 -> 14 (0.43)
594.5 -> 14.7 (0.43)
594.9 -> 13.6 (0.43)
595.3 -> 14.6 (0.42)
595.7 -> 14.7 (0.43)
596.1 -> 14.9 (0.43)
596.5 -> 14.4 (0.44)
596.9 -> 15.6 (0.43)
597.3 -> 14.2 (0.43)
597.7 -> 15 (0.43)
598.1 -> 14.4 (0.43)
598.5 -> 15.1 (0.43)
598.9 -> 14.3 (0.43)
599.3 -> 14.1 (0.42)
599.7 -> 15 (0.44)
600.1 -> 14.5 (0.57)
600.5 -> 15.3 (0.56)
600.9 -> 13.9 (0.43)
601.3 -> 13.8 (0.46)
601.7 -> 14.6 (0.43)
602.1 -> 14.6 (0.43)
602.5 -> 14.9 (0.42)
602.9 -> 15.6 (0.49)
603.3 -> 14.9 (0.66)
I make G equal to 15.6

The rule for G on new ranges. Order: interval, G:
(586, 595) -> 15.6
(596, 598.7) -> 15.6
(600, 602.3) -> 15.3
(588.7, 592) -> 15.4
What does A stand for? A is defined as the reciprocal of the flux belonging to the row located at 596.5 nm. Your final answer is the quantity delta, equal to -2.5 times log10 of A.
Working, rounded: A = 0.0694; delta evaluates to 2.90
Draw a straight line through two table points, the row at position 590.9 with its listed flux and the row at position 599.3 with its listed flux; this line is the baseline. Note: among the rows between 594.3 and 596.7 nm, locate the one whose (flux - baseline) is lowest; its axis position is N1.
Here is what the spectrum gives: 594.9 nm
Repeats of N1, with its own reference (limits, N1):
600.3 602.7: 601.3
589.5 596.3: 589.7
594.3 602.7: 594.9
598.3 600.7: 599.3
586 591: 589.3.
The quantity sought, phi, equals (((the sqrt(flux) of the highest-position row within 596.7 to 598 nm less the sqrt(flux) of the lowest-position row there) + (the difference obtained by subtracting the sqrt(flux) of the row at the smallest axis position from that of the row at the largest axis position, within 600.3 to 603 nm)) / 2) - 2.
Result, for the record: -2.02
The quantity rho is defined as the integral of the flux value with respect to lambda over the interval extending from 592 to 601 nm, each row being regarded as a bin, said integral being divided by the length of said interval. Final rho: 14.6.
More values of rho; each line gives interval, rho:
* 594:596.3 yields 14.4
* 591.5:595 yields 14.7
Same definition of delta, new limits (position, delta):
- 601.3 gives 2.85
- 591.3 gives 2.88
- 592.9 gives 2.87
